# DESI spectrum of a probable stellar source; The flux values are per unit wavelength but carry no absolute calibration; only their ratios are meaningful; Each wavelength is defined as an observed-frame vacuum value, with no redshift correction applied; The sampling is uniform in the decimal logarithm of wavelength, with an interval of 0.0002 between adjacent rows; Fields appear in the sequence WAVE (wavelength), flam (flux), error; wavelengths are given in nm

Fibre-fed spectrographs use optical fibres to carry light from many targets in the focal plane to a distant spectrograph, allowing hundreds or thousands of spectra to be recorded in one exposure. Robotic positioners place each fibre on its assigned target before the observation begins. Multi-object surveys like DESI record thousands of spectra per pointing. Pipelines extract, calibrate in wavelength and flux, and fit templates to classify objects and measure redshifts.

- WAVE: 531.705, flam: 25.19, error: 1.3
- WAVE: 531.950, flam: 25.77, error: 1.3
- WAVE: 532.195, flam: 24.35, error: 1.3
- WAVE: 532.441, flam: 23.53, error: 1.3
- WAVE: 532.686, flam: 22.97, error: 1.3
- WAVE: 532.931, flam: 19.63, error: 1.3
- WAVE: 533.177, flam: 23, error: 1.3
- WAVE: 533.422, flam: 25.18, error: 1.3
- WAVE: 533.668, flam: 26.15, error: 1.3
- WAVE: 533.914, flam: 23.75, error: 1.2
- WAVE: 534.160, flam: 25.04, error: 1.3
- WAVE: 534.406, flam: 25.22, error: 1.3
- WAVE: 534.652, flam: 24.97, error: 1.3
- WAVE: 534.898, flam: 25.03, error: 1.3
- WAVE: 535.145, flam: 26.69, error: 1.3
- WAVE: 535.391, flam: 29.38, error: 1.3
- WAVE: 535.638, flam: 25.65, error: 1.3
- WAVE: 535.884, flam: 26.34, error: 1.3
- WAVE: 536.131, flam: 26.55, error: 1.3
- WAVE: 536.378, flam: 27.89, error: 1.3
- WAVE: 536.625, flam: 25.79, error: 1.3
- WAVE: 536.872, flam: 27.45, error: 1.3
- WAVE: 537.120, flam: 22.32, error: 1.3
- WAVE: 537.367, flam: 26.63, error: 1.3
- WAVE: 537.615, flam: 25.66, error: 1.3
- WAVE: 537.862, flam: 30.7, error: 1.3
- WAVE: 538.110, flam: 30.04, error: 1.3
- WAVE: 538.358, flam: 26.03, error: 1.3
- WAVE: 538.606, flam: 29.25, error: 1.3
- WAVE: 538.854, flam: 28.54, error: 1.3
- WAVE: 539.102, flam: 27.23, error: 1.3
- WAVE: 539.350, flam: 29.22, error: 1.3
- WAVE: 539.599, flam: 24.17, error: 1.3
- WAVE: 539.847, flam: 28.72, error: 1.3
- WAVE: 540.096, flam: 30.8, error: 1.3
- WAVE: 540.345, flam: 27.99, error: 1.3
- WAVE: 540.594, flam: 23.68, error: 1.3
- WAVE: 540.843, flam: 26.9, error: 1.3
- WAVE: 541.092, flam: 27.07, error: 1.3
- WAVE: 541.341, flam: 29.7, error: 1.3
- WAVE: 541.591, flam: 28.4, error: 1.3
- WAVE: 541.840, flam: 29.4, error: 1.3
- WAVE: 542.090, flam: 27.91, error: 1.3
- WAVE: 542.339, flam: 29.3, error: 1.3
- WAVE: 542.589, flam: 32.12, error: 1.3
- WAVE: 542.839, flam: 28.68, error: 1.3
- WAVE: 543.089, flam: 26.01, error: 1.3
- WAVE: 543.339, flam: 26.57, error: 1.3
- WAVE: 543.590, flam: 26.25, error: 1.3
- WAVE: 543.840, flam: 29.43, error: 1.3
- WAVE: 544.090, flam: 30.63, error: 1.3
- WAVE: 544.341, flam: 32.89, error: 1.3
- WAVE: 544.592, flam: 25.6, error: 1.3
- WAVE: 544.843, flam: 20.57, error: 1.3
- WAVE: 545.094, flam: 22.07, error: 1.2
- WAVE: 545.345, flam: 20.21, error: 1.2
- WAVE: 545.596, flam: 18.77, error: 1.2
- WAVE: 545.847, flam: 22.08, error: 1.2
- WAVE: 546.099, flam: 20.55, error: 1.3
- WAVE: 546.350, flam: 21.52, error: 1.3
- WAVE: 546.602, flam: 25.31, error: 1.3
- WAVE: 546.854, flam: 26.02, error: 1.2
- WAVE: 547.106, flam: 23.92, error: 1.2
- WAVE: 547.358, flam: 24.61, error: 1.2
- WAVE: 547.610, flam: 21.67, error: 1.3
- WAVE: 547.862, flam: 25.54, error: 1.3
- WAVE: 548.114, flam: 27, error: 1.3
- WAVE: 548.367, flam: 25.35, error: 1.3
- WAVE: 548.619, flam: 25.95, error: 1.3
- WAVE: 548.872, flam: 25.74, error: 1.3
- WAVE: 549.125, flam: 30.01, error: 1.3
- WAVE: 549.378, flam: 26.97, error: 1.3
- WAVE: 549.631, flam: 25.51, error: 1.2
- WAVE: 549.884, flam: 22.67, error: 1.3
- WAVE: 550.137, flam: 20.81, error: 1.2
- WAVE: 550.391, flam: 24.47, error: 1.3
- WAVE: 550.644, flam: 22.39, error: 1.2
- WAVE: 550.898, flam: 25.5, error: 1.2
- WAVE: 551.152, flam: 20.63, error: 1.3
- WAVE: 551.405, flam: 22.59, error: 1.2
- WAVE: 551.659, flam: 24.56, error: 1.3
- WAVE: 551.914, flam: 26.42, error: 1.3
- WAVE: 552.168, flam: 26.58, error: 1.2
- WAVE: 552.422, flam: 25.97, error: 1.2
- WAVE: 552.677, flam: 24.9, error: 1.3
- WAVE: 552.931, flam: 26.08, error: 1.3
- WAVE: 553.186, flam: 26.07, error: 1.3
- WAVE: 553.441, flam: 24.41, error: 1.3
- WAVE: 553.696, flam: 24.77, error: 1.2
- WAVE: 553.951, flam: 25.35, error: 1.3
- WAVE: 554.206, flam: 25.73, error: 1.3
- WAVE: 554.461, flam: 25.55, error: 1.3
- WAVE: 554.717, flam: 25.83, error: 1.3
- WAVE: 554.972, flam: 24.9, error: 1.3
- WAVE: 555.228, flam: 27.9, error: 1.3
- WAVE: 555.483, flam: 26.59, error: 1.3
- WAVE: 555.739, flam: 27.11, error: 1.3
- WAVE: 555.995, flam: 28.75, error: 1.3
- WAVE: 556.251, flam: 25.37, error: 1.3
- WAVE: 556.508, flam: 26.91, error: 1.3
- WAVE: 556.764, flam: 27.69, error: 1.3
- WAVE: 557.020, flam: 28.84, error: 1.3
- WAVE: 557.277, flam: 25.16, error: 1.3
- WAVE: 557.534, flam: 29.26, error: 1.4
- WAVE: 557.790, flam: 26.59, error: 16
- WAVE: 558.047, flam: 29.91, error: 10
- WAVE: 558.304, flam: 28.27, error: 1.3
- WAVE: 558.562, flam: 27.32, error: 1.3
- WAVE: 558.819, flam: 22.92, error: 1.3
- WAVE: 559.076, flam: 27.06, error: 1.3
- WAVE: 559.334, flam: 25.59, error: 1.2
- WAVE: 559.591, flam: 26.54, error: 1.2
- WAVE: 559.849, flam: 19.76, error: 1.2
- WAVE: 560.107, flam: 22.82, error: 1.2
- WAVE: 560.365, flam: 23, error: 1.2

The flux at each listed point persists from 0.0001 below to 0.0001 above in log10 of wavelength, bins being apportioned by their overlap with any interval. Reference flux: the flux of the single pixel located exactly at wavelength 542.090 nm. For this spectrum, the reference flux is 27.91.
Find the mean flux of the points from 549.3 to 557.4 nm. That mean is 25.4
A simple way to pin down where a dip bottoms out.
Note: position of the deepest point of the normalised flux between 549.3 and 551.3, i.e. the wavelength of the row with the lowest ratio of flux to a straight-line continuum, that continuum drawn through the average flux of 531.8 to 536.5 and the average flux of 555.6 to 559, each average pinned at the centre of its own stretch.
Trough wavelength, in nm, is 551.152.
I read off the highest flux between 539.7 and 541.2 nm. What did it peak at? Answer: 30.8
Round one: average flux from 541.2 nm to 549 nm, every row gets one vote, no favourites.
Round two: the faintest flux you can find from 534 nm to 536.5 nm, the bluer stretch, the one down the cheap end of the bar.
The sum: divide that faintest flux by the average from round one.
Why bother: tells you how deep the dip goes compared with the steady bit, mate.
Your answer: 0.97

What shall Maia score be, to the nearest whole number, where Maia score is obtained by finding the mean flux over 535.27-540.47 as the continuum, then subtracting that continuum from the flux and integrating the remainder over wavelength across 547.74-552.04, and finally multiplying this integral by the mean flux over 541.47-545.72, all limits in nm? -301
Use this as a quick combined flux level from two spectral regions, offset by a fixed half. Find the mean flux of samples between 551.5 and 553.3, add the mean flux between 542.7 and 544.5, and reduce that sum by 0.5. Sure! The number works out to 54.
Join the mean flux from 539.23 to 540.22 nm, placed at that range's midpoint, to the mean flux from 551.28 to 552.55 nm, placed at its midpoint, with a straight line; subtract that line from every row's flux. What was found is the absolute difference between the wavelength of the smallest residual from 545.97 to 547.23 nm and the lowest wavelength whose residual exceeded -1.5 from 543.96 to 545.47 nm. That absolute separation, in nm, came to 2.01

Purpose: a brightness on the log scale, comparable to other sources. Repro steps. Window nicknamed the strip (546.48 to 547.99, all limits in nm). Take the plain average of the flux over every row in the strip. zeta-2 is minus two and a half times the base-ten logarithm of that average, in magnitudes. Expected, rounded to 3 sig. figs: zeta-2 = -3.47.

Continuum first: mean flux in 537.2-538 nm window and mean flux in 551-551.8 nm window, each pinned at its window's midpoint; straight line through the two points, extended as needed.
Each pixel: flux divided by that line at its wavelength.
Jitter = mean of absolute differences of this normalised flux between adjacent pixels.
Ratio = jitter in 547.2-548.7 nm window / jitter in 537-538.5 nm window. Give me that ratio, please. 0.8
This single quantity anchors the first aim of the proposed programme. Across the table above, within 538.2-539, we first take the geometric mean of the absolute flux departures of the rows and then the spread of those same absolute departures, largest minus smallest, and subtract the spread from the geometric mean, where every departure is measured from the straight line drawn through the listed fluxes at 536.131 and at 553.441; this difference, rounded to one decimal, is -1.6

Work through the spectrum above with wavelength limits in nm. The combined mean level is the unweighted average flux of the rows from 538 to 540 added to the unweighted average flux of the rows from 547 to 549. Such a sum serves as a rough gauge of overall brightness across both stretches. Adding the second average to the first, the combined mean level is 52.9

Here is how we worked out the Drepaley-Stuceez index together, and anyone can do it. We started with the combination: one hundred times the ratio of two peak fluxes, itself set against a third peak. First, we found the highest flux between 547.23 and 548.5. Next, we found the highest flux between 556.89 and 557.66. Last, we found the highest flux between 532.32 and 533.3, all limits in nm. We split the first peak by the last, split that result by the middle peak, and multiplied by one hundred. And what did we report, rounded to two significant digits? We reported 3.9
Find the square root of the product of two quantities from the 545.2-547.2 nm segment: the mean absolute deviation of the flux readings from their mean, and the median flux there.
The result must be 6.75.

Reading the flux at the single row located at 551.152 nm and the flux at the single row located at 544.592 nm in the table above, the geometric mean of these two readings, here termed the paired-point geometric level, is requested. 23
